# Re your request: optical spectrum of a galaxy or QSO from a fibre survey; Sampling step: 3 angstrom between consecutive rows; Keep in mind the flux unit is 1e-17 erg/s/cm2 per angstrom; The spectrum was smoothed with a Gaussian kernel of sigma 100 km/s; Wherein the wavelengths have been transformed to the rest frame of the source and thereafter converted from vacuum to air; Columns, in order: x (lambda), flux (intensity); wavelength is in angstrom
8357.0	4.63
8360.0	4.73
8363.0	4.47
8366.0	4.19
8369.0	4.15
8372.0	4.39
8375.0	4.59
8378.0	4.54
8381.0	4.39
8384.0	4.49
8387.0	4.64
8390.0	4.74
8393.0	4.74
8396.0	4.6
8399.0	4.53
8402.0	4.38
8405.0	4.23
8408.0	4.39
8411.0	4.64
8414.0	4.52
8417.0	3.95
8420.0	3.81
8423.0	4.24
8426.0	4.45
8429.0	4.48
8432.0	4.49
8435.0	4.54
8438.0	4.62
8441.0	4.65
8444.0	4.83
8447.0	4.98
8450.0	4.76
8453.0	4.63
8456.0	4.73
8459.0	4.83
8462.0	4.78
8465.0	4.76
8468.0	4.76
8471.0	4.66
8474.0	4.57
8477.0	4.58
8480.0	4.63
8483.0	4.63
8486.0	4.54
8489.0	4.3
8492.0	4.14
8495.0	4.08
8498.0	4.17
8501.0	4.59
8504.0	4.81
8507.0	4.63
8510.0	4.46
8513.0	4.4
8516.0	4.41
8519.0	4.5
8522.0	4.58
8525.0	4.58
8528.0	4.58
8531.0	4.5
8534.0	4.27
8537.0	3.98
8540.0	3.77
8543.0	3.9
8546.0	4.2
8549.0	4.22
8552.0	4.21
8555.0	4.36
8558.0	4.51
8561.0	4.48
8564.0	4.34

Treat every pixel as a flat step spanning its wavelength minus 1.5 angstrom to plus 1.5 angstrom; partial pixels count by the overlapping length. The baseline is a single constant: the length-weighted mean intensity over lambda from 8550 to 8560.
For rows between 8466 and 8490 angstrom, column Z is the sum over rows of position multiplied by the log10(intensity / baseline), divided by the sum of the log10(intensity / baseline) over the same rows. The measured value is 8475.5 angstrom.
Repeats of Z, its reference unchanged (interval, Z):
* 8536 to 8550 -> 8541.4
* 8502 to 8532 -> 8516.0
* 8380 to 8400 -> 8391.4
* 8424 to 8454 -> 8443.1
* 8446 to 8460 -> 8452.6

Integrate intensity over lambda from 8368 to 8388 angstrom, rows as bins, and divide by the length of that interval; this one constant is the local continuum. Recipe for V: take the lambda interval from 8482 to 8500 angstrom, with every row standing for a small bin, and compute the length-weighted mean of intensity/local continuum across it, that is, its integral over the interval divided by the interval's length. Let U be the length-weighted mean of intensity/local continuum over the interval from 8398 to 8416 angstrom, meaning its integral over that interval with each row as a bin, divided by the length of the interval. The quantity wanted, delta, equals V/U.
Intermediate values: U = 0.994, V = 0.97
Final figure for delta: 0.97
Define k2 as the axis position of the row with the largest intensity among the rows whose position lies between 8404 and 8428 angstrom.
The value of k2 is 8411.0 angstrom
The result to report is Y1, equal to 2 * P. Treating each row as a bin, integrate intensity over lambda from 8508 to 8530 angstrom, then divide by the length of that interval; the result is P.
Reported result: 9.01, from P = 4.50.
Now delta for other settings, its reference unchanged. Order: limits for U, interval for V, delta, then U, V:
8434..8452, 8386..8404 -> 0.97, 1.061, 1.03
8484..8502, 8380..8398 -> 1.07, 0.965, 1.03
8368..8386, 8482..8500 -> 0.97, 0.995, 0.97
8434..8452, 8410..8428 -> 0.90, 1.061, 0.96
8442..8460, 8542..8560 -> 0.89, 1.074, 0.95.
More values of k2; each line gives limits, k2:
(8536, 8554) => 8549.0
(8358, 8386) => 8360.0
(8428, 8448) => 8447.0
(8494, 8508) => 8504.0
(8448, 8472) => 8459.0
